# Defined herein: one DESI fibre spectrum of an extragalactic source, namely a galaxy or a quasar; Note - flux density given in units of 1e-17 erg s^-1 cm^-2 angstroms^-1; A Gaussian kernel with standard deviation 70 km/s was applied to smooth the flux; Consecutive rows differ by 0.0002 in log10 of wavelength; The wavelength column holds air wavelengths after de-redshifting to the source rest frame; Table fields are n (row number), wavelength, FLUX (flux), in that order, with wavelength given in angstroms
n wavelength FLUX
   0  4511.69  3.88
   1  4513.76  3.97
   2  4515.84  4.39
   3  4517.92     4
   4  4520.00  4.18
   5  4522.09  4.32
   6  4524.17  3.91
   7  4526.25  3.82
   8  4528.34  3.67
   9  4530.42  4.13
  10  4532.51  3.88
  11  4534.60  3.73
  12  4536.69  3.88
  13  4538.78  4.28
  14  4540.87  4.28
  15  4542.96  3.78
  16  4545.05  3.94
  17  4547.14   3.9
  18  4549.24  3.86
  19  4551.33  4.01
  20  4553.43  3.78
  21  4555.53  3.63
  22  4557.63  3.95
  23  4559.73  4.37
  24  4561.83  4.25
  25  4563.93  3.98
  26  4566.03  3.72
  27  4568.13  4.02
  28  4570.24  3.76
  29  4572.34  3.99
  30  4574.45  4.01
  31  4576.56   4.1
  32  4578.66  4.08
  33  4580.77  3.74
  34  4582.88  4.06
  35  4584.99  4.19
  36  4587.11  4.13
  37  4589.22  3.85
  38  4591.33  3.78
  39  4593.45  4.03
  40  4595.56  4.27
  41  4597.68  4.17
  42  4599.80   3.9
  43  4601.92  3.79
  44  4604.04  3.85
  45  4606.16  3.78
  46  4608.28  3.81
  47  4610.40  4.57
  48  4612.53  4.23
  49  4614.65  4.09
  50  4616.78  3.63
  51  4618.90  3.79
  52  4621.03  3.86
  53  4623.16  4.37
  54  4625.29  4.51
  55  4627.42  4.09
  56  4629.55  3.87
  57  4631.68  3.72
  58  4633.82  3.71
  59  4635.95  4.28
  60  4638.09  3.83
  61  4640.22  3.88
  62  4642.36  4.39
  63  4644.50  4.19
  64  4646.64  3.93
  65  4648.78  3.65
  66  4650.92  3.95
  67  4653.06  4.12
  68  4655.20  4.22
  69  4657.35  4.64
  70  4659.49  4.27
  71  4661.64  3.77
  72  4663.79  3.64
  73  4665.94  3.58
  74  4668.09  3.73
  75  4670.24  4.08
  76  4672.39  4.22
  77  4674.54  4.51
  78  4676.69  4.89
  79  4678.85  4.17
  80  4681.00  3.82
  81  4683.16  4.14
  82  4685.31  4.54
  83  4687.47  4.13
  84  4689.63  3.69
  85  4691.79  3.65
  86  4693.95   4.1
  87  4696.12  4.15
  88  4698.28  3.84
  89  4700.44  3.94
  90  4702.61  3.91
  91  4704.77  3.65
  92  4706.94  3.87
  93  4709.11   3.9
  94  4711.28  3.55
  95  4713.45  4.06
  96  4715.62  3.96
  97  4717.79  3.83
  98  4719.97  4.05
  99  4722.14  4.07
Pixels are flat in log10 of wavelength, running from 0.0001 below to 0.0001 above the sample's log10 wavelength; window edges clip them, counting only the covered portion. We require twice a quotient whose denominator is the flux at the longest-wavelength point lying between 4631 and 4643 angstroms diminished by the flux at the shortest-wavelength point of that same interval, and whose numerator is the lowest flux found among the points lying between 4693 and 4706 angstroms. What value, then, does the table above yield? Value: 11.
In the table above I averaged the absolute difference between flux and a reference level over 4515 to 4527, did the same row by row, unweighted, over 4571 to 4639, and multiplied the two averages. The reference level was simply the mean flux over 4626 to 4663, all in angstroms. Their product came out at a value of 0.038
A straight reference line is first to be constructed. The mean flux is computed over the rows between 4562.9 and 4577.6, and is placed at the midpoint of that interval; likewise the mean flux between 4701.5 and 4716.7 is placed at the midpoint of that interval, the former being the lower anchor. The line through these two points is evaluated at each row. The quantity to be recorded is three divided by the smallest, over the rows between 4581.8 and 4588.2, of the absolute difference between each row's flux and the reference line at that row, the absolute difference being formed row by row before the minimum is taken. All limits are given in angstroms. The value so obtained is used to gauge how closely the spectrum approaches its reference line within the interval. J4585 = 23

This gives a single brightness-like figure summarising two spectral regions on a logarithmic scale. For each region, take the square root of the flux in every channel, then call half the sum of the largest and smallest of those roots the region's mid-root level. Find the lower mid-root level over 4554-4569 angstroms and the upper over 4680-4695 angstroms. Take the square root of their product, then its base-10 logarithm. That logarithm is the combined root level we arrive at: 0.303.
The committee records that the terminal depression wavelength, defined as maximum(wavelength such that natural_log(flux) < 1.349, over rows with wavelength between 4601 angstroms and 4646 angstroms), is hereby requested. 4638.09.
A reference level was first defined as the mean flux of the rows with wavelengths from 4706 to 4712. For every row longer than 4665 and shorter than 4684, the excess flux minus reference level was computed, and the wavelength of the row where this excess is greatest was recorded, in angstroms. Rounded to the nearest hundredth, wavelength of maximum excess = 4676.69 angstroms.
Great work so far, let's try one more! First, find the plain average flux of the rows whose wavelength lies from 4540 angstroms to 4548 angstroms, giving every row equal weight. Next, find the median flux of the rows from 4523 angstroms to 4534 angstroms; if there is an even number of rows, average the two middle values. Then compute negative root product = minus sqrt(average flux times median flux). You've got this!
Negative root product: -3.93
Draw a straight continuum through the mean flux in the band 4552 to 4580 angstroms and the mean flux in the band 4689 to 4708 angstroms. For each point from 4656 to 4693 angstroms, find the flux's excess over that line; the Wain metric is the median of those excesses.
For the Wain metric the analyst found 0.25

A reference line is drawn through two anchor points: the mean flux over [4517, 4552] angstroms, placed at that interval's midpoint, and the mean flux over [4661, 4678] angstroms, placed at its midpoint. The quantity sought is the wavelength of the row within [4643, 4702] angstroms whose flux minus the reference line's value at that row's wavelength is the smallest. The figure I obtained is 4665.94 angstroms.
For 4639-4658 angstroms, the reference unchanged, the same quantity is 4648.78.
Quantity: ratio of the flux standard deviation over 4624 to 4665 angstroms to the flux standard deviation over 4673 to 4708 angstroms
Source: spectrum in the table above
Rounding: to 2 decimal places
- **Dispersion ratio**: 0.86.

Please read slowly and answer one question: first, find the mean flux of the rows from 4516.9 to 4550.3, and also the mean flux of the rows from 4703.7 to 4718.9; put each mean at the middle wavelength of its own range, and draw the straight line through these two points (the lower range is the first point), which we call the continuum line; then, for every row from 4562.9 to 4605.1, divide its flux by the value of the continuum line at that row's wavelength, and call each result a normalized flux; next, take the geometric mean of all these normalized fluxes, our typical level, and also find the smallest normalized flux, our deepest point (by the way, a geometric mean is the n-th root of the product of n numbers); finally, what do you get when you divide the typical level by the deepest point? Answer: 1.07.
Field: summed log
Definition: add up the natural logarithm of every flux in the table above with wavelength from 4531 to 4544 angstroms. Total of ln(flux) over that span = 8.27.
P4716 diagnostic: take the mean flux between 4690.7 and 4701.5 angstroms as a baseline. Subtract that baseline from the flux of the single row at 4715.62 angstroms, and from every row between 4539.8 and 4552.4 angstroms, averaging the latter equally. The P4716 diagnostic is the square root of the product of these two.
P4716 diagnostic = 0.025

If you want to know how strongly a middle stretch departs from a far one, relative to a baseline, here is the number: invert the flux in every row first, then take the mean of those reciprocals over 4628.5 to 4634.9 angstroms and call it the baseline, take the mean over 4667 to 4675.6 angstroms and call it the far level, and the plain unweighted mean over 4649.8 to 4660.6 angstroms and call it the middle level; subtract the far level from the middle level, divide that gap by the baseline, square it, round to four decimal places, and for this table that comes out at 0.0006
